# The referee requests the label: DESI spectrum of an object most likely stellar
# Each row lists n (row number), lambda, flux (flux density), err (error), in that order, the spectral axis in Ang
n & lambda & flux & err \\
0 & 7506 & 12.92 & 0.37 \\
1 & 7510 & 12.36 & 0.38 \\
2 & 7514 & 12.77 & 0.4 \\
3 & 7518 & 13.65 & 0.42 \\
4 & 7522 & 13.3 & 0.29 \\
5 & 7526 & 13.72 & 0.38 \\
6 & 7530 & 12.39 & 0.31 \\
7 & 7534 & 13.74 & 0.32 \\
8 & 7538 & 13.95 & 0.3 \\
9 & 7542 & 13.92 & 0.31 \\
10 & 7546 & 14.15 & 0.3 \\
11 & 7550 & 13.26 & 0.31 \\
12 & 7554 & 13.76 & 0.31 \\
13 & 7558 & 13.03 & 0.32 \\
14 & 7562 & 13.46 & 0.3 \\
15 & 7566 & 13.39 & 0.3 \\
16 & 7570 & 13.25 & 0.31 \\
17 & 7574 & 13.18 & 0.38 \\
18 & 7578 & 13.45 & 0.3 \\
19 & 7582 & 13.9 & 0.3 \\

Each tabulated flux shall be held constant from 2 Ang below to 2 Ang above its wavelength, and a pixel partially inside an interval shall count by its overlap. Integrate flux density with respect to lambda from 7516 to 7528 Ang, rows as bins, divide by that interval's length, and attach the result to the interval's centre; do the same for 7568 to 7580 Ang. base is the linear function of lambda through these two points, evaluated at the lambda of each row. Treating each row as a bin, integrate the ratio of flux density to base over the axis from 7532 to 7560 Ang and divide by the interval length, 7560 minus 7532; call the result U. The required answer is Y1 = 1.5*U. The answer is 1.53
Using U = 1.02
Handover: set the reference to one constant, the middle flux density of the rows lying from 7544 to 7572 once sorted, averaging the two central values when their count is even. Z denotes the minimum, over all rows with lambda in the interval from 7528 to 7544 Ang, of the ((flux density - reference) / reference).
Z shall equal -0.07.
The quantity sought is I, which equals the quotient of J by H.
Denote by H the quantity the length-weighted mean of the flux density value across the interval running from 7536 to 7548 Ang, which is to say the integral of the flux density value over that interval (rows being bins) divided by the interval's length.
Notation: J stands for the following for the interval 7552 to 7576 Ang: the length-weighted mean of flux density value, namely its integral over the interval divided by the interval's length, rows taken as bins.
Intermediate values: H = 14.0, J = 13.3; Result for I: 0.95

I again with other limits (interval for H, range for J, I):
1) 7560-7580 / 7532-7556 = 1.03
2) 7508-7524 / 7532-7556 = 1.06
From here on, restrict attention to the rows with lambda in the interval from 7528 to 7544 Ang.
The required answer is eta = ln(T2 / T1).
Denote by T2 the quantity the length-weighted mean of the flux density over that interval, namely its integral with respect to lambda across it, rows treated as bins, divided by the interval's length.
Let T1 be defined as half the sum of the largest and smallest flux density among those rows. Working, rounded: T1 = 13.2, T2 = 13.50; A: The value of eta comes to 0.025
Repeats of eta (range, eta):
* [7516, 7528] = 0.003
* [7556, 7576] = 0.001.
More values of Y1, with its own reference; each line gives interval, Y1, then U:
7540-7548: 1.57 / 1.04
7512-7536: 1.47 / 0.98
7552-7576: 1.50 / 1.00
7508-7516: 1.39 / 0.92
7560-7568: 1.51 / 1.01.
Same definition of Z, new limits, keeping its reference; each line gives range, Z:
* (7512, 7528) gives -0.05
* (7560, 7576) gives -0.02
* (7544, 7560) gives -0.03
